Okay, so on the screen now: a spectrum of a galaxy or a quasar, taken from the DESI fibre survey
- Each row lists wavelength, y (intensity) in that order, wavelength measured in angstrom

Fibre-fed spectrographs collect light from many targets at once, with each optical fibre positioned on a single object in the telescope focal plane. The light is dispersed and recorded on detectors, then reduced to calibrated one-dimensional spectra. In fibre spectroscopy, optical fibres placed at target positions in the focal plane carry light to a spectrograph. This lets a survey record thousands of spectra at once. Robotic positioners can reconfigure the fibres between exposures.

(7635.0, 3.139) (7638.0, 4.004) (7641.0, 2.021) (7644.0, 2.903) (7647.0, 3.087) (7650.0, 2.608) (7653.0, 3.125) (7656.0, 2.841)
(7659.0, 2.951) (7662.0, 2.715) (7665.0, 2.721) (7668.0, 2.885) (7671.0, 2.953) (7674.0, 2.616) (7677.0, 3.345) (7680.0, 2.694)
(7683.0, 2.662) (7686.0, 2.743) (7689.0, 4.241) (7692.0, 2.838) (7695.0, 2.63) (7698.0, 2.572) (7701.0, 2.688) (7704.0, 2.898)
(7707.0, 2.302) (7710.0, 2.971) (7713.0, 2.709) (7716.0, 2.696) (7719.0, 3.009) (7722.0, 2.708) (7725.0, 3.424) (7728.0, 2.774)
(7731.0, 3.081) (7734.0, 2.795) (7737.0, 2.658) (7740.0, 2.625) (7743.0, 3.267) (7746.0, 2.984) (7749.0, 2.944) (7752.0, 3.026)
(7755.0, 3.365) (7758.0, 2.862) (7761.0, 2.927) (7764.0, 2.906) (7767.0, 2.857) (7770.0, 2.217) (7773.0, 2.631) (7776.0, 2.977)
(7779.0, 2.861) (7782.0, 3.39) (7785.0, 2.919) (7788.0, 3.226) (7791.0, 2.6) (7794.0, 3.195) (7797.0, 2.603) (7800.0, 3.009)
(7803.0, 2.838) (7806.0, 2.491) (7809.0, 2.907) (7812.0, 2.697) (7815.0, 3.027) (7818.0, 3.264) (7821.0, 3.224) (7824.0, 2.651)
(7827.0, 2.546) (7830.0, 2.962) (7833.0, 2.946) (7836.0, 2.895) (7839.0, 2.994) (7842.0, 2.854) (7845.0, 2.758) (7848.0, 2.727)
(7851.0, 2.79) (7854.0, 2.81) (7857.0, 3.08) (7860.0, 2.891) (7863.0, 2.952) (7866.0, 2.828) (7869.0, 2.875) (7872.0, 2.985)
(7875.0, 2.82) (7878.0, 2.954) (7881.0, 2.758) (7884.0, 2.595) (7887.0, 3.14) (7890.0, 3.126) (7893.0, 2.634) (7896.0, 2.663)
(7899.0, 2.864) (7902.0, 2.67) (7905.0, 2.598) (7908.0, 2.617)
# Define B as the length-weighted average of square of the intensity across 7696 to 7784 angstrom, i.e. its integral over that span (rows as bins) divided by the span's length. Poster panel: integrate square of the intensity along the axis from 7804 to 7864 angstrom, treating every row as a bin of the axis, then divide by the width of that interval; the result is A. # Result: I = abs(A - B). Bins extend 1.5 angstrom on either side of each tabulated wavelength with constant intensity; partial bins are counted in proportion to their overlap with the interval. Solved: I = 0.00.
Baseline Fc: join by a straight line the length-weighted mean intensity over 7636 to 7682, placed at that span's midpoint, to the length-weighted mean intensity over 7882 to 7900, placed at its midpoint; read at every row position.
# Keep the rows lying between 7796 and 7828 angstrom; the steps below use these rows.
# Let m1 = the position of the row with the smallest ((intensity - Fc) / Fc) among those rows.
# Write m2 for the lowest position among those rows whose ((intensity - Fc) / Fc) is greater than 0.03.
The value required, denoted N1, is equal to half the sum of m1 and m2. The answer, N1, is 7803.0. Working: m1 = 7806.0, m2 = 7800.0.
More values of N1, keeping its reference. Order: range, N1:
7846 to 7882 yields 7852.5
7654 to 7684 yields 7675.5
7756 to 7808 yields 7773.0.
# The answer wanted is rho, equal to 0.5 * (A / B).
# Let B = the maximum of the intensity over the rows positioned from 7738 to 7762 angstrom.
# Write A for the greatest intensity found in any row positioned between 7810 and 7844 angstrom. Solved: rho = 0.485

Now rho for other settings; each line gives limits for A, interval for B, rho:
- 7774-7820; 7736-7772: 0.504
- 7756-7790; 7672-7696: 0.400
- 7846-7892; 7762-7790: 0.463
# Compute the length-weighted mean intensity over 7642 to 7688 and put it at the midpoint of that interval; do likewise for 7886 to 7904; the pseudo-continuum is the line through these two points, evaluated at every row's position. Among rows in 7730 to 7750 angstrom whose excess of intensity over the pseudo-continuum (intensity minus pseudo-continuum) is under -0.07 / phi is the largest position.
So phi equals 7740.0 angstrom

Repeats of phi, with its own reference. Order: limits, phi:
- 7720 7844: 7827.0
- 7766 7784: 7773.0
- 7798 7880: 7848.0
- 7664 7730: 7728.0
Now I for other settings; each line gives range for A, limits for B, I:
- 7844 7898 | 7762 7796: 0.24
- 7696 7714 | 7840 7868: 0.90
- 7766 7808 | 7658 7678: 0.10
